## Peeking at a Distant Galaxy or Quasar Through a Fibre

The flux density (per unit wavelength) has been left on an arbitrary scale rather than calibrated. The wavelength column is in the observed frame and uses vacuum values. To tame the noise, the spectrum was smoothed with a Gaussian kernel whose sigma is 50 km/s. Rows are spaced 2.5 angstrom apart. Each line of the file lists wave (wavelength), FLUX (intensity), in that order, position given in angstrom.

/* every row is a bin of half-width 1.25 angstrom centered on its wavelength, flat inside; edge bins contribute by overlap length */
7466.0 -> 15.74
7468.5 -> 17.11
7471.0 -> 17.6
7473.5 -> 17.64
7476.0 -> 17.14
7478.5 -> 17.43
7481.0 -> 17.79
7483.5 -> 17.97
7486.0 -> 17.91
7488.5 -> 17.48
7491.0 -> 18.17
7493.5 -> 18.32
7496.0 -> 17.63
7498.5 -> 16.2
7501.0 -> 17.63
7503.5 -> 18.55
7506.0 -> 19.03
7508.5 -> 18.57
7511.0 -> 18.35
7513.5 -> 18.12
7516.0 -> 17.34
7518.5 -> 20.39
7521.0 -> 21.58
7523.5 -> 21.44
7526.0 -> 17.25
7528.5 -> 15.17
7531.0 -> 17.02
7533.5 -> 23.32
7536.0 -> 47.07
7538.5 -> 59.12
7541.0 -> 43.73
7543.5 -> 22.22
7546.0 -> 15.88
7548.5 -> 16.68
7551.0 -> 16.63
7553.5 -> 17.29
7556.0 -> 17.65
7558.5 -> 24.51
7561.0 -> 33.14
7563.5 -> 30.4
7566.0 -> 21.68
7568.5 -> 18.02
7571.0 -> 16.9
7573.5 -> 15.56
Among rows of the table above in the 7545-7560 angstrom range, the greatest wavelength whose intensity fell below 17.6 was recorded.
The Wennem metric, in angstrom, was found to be 7553.5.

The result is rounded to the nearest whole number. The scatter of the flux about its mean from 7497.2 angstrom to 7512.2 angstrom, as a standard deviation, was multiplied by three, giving 3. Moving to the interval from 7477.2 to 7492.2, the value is 1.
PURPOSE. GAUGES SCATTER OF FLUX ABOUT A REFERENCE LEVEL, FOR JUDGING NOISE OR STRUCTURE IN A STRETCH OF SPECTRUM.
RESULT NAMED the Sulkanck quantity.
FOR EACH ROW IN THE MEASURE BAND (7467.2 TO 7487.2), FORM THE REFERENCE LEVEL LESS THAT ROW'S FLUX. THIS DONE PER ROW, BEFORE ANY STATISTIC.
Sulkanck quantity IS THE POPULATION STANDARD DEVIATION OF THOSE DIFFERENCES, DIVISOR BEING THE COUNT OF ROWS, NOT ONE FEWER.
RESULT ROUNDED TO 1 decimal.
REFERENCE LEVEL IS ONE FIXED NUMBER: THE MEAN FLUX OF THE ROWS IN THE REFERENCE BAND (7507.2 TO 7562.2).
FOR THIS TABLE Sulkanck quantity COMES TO 0.3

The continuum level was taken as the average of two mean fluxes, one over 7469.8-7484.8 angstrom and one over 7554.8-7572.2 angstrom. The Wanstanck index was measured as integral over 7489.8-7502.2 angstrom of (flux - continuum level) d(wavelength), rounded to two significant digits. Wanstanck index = -35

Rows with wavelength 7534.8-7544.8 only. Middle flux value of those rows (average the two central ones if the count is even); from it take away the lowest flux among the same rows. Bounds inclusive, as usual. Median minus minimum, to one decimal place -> 23.2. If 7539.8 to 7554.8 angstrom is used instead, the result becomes 1.1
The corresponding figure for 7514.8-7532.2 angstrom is 2.2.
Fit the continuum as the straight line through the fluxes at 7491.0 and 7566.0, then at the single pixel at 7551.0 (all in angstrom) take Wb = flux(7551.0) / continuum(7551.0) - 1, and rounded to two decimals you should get -0.21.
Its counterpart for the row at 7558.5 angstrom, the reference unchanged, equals 0.15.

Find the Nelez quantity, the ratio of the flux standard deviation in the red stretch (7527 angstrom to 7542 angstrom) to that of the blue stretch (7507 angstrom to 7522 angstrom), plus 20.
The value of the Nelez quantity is 31.4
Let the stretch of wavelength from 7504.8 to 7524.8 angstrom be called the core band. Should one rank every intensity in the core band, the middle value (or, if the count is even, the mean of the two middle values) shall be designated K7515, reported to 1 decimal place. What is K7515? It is 18.8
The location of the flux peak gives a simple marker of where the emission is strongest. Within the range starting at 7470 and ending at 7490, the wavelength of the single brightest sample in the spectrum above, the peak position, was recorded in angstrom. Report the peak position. 7483.5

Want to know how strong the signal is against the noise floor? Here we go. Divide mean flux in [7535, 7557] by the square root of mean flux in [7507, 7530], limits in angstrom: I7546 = 6.6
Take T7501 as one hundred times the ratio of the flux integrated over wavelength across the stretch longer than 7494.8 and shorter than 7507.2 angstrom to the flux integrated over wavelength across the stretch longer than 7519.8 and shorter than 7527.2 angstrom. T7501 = 148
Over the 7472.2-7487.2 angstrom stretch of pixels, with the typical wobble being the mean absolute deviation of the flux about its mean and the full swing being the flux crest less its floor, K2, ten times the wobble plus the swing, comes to 3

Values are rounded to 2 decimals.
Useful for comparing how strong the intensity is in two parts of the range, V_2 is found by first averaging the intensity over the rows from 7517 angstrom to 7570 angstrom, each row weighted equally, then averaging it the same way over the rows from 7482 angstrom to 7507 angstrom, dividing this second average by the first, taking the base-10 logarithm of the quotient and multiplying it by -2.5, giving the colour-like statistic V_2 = 0.35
